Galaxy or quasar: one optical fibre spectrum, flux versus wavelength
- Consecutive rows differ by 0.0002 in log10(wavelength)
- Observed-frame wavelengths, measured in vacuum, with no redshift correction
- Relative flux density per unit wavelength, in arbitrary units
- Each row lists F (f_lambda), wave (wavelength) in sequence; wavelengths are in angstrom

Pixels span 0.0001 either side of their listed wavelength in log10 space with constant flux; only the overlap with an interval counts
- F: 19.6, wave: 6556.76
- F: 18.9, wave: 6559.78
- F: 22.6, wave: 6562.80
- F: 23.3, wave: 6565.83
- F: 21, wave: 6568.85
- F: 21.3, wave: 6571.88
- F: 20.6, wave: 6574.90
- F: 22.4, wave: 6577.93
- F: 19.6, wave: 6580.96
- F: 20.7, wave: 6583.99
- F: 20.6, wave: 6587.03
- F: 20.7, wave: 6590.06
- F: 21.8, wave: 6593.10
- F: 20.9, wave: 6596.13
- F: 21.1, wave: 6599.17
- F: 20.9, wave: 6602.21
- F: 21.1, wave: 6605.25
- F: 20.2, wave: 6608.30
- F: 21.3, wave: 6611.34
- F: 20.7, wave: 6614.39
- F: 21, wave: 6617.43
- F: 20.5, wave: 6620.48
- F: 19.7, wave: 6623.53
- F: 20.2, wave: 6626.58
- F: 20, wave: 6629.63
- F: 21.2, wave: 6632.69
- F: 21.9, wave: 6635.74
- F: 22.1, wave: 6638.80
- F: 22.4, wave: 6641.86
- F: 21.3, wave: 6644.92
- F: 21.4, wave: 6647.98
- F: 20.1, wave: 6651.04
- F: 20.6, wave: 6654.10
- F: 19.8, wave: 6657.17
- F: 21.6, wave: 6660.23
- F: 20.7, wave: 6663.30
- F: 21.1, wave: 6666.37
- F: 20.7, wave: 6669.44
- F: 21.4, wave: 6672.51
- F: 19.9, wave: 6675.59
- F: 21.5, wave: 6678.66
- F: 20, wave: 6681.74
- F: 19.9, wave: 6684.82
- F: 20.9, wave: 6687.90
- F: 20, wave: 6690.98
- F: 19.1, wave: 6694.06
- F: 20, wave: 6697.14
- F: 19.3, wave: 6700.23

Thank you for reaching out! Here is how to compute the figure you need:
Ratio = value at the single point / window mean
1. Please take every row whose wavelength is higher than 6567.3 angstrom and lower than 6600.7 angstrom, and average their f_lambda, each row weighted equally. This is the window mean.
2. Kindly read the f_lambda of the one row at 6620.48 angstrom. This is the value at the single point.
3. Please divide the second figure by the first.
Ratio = 0.98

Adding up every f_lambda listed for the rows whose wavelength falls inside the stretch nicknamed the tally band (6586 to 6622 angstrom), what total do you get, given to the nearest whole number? 251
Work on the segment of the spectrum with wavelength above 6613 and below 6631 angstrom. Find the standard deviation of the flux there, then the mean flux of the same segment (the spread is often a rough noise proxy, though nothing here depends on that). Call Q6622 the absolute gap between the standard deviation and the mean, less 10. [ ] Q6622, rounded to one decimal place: 9.9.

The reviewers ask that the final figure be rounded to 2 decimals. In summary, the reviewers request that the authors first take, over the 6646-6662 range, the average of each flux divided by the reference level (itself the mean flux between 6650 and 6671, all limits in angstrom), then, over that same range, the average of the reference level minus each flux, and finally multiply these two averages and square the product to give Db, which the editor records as 0.00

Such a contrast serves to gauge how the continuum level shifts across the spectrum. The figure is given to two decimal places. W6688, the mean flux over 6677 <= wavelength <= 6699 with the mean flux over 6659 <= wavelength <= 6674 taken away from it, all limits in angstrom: -0.90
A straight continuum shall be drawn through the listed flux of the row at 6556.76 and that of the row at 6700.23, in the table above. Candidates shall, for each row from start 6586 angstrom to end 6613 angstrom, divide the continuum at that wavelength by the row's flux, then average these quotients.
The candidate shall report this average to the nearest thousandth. 0.931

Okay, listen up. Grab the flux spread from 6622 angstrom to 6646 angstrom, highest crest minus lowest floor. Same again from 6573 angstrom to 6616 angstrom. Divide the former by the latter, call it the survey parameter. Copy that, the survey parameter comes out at 1.0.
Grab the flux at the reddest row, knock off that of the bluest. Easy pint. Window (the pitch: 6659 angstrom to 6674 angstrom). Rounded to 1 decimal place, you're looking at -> -0.2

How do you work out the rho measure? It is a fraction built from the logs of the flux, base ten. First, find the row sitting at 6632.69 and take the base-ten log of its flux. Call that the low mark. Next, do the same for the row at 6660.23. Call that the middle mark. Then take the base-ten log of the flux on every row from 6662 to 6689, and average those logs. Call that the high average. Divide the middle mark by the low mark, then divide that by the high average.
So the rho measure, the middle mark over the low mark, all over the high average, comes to 0.765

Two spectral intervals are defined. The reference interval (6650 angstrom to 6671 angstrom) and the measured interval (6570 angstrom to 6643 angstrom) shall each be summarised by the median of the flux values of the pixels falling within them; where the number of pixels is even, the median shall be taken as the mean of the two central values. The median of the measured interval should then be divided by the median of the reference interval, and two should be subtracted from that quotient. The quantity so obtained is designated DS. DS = -0.990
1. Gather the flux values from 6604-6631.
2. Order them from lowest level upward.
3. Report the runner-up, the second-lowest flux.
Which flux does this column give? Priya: 20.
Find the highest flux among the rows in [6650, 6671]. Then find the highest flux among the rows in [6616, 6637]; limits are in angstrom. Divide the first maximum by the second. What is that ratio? 0.99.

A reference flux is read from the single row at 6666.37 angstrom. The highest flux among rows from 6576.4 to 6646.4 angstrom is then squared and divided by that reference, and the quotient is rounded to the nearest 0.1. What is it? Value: 23.8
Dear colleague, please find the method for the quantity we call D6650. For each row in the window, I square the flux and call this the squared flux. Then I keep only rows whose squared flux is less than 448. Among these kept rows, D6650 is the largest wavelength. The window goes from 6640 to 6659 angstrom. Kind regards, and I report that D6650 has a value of 6657.17 angstrom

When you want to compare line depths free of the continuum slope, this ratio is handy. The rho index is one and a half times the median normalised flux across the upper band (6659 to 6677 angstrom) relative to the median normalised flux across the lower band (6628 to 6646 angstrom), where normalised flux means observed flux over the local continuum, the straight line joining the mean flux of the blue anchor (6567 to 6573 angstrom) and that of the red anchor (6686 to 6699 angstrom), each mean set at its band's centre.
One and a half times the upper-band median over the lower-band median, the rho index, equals 1.47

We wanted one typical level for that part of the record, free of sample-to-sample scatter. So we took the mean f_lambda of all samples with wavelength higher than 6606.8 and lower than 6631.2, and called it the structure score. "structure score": 20.5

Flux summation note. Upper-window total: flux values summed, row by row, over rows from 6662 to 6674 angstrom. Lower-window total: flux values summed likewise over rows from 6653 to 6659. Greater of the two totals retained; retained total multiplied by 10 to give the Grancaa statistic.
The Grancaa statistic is 839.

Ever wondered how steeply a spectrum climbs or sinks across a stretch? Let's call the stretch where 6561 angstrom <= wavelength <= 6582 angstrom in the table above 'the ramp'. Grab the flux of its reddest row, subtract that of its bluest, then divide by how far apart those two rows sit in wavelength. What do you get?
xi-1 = -0.17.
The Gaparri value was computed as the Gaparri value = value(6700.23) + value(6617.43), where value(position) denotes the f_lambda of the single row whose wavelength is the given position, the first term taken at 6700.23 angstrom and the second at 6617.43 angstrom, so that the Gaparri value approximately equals 40.3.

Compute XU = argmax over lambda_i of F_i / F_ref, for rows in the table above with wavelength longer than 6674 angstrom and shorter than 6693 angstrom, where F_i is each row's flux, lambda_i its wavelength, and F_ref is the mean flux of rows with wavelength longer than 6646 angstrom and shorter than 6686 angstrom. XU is 6678.66 angstrom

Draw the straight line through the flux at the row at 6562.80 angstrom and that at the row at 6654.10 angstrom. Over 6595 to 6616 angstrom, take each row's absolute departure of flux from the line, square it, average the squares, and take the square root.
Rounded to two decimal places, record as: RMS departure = 0.85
